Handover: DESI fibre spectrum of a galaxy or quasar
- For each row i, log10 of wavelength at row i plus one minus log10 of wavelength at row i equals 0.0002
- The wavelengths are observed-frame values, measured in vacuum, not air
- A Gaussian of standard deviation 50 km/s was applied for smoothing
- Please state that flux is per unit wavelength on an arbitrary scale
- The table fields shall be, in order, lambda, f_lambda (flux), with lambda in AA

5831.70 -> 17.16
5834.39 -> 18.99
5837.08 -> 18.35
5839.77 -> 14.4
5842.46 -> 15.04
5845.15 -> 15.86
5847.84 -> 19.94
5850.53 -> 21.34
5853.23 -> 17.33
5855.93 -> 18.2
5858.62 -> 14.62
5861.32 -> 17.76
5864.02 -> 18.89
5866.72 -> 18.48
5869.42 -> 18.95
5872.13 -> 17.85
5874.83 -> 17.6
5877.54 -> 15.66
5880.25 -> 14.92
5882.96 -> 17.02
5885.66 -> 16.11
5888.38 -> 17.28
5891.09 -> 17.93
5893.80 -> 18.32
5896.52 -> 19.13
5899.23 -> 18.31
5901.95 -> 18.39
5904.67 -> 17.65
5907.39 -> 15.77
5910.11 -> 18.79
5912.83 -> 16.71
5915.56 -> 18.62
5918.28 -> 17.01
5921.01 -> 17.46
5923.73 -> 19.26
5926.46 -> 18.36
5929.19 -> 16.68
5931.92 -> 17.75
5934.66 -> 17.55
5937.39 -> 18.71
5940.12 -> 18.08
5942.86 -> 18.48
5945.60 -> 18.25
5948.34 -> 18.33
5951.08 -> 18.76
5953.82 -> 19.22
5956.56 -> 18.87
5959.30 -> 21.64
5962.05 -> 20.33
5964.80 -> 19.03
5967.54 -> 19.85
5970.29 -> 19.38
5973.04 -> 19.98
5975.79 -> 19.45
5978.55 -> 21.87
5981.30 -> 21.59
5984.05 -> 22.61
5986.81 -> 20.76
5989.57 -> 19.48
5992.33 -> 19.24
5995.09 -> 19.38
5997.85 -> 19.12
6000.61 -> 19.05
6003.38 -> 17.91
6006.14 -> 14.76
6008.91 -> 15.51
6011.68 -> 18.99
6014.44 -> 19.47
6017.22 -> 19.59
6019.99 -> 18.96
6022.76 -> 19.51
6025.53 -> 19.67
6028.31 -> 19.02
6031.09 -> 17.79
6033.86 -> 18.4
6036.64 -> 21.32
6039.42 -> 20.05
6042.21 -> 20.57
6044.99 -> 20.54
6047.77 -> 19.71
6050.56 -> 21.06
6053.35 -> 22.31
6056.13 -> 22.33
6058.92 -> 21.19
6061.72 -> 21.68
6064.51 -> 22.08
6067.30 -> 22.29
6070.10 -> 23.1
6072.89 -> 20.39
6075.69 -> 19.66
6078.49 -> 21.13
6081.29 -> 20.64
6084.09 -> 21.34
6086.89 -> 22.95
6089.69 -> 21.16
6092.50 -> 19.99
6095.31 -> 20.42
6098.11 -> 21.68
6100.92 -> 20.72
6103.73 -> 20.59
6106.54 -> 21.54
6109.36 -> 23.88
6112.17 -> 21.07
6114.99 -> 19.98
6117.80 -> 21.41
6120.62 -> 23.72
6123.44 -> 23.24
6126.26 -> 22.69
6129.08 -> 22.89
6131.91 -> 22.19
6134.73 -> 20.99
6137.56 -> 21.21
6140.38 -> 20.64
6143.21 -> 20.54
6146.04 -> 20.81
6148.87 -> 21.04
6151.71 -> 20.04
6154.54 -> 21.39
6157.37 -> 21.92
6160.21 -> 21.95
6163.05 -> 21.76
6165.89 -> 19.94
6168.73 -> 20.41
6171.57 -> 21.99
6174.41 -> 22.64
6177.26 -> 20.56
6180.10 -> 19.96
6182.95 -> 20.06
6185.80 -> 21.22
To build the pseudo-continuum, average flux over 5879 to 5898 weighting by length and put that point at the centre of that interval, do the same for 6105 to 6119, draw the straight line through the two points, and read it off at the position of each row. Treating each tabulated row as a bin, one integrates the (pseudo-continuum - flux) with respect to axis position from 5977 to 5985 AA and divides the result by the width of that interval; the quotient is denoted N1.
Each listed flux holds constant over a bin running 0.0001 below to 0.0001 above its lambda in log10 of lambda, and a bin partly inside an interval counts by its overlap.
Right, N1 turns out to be -2.9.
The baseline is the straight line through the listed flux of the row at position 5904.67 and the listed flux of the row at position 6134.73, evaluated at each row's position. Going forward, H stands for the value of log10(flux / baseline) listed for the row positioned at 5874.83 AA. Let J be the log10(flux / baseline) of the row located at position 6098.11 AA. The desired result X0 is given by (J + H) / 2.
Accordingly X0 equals 0.02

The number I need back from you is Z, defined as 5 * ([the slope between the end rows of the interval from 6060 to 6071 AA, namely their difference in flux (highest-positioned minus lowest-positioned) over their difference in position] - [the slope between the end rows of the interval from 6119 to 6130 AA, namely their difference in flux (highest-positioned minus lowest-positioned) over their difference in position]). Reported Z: 1.3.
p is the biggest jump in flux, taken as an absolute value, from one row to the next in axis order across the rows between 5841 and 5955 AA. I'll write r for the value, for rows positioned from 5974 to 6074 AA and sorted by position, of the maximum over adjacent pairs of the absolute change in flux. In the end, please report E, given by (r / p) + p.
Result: 4.9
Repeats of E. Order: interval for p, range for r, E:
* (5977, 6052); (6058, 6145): 4.3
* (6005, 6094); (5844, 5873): 4.7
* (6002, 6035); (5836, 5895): 4.7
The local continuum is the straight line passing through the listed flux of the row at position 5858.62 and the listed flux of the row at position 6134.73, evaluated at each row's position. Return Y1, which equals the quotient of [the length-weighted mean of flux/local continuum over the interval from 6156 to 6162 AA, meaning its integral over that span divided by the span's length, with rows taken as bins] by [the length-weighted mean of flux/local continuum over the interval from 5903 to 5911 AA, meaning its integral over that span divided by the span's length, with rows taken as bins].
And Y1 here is 0.921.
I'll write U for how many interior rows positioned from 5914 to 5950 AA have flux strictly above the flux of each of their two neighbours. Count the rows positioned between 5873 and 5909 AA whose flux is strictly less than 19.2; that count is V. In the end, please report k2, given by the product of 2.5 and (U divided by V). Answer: 0.8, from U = 4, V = 13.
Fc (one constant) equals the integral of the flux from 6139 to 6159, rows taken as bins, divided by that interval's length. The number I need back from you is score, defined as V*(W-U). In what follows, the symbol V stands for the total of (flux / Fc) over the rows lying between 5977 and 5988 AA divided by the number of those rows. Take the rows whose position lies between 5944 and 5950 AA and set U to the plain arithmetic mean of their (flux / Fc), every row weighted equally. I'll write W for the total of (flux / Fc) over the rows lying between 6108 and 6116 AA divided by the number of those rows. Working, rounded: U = 0.87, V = 1.04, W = 1.03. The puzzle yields 0.17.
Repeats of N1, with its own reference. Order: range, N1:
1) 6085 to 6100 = 0.0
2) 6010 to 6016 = 0.6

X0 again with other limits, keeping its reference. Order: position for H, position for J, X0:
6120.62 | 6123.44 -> 0.05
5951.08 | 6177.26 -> -0.01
